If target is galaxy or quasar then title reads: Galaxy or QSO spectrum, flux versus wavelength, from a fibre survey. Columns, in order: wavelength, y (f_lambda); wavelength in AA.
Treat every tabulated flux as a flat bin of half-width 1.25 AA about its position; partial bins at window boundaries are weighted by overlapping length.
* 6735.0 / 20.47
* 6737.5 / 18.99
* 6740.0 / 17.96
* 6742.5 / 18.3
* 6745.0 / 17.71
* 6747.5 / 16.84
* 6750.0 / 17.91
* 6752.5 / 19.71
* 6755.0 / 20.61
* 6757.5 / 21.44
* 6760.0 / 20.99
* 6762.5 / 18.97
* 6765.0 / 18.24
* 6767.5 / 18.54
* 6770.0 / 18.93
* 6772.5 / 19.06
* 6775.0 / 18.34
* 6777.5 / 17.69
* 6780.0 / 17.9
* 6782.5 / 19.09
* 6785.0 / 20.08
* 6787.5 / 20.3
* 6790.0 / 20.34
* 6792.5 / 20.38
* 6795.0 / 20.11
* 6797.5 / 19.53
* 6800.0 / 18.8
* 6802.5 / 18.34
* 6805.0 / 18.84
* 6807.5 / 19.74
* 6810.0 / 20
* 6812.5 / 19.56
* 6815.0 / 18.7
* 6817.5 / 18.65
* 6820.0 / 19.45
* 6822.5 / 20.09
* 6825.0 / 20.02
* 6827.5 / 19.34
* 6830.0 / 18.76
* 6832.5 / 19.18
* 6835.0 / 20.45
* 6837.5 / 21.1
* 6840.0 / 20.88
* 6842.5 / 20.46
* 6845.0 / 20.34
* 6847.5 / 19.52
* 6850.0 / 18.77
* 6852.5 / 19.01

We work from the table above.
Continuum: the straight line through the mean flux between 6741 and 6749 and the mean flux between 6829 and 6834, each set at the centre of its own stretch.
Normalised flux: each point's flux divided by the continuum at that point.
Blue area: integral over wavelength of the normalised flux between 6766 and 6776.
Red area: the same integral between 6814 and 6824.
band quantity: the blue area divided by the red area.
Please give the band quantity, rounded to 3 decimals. 1.014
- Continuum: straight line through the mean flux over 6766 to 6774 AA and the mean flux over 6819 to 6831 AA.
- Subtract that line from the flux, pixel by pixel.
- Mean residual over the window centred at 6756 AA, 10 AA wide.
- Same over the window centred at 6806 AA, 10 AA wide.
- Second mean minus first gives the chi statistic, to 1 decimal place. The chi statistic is -2.1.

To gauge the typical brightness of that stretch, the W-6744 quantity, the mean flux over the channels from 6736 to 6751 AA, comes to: 18.0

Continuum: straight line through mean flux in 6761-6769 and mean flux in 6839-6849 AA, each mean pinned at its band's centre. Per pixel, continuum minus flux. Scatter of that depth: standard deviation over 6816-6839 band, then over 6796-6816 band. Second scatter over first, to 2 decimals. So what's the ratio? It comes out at 0.78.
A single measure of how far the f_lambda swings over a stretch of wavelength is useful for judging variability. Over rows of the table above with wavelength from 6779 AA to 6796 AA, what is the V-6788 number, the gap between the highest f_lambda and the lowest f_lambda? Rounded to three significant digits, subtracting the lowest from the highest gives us 2.48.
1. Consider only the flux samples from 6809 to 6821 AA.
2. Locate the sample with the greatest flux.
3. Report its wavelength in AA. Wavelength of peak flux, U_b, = 6810.0 AA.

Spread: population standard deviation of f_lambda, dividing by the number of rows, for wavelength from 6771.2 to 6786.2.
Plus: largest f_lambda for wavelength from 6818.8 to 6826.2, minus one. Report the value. 19.9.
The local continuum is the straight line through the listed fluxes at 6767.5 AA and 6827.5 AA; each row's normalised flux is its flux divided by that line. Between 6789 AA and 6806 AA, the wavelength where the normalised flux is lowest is 6802.5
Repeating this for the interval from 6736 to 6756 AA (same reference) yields 6747.5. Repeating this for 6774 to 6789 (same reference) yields 6777.5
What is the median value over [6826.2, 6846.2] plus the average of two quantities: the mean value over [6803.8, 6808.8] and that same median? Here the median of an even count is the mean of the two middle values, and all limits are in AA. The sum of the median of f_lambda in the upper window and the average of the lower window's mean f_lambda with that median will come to 40.2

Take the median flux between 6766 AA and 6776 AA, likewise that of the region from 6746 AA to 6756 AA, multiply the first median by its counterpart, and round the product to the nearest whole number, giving 352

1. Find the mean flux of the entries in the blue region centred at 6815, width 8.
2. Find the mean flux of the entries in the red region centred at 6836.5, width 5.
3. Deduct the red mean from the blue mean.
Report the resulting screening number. -1.8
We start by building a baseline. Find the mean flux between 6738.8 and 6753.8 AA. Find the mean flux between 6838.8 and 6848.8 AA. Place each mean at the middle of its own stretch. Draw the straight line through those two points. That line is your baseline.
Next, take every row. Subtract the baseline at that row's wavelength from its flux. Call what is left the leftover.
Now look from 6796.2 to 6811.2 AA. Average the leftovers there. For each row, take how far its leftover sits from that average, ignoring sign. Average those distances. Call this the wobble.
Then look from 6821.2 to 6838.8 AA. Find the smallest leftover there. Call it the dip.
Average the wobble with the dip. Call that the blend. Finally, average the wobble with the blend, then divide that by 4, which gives 0.021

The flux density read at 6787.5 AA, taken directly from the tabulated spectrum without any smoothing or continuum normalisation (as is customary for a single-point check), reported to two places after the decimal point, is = 20.30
